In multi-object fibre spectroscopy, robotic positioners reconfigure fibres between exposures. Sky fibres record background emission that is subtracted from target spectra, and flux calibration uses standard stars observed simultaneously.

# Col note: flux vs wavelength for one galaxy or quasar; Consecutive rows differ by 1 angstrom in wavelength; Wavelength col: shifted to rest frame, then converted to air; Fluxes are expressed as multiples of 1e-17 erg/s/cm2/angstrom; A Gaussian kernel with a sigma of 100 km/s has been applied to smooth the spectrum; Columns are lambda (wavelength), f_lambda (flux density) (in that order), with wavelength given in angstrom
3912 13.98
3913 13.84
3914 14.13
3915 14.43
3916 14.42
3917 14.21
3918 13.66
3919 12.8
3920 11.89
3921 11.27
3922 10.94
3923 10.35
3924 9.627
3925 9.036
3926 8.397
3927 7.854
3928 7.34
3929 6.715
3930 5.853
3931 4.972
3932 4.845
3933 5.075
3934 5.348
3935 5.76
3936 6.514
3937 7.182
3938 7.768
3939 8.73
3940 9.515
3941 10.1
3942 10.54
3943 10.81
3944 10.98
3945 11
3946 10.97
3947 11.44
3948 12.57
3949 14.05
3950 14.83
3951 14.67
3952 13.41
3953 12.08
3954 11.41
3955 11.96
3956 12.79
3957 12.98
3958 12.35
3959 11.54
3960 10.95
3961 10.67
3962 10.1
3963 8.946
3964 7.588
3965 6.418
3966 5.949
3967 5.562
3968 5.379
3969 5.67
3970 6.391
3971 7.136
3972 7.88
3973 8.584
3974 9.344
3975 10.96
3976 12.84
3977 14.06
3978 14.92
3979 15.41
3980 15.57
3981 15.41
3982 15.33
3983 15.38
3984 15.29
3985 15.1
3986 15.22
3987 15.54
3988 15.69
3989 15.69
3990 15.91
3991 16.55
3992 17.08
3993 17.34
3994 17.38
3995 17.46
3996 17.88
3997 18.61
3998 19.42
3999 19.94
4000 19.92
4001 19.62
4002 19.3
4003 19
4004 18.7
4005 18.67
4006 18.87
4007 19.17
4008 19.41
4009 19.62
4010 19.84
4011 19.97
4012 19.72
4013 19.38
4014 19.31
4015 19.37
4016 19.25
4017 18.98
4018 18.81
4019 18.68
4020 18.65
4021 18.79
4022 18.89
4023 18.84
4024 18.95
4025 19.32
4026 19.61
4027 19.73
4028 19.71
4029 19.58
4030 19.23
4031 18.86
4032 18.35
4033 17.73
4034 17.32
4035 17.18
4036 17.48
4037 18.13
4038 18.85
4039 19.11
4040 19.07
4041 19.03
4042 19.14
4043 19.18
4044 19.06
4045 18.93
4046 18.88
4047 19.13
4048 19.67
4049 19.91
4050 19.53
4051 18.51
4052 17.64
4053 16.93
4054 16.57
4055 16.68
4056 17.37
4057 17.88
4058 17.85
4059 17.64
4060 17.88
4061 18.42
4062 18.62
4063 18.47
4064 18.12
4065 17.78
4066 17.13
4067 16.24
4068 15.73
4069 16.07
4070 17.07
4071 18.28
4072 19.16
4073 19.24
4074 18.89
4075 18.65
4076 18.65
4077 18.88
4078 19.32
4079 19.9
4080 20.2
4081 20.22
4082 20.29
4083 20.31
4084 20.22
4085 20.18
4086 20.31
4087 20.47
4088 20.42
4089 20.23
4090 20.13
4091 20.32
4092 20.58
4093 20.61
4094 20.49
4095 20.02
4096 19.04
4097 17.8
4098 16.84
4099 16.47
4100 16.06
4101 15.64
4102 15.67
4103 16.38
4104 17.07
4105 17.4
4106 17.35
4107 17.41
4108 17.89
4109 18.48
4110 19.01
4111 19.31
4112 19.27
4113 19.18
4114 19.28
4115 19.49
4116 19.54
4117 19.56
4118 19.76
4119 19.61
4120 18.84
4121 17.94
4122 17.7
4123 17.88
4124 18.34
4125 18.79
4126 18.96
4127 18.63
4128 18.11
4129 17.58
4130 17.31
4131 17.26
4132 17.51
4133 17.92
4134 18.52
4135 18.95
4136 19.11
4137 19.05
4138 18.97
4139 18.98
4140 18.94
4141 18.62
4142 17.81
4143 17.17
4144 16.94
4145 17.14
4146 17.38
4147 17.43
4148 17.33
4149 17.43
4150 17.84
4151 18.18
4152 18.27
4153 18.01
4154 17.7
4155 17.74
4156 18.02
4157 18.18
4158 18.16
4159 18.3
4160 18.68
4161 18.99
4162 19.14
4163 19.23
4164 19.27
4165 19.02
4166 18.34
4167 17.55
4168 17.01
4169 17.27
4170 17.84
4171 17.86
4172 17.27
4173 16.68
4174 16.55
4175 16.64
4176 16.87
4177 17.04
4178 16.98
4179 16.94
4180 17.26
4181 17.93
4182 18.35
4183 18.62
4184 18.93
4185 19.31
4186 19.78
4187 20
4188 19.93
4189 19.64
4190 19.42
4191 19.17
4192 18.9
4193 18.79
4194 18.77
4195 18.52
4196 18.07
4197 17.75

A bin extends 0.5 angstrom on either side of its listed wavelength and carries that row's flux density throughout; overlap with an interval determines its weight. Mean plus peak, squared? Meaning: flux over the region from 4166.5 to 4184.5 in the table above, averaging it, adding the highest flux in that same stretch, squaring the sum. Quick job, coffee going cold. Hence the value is 1321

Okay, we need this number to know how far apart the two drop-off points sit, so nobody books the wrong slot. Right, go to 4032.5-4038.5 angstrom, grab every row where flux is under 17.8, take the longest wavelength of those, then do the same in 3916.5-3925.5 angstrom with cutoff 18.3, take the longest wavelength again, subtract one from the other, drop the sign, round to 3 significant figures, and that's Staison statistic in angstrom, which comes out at 111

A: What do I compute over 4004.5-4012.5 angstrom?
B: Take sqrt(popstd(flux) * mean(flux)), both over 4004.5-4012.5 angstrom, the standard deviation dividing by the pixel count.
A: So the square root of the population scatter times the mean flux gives 2.92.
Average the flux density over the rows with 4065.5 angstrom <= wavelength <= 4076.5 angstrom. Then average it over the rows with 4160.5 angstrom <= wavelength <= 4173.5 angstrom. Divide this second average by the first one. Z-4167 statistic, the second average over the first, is 1.0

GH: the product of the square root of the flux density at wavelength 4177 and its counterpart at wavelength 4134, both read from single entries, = 17.8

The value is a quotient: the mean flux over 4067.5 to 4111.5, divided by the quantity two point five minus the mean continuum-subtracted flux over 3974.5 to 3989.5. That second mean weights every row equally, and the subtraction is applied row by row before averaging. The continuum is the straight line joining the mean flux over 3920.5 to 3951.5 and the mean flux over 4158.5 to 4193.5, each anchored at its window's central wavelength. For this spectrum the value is -13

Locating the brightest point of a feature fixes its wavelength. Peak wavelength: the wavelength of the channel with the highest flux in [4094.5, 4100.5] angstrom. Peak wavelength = 4095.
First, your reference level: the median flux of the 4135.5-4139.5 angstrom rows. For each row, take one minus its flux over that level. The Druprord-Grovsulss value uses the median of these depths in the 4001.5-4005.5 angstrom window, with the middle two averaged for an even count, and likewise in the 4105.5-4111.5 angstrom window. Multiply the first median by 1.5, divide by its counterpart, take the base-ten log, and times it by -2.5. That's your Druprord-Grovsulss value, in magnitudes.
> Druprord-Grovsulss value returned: 1.3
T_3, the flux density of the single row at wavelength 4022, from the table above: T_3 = 18.89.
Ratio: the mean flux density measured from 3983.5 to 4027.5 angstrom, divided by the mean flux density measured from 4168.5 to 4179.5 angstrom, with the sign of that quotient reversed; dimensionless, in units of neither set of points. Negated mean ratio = -1.1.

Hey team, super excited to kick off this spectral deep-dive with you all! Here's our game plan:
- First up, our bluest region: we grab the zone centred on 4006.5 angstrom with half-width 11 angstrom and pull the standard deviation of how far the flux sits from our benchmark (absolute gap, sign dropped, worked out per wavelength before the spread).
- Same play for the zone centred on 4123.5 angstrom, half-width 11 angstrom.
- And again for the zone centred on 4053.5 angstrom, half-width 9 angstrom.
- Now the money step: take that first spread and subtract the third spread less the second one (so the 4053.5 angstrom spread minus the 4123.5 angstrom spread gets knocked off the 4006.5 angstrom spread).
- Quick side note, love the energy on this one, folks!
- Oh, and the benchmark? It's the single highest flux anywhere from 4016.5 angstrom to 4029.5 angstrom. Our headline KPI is 0.28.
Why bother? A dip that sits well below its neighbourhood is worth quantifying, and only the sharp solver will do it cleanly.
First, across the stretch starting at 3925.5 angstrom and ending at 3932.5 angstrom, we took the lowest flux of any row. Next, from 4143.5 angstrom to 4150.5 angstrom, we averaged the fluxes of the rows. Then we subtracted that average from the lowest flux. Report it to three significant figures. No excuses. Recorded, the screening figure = -12.5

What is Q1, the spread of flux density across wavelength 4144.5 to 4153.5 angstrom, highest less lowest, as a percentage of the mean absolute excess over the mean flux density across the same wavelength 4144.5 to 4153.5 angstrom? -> 312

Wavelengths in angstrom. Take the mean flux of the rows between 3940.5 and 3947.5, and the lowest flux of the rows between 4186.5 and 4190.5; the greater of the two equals 19.4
